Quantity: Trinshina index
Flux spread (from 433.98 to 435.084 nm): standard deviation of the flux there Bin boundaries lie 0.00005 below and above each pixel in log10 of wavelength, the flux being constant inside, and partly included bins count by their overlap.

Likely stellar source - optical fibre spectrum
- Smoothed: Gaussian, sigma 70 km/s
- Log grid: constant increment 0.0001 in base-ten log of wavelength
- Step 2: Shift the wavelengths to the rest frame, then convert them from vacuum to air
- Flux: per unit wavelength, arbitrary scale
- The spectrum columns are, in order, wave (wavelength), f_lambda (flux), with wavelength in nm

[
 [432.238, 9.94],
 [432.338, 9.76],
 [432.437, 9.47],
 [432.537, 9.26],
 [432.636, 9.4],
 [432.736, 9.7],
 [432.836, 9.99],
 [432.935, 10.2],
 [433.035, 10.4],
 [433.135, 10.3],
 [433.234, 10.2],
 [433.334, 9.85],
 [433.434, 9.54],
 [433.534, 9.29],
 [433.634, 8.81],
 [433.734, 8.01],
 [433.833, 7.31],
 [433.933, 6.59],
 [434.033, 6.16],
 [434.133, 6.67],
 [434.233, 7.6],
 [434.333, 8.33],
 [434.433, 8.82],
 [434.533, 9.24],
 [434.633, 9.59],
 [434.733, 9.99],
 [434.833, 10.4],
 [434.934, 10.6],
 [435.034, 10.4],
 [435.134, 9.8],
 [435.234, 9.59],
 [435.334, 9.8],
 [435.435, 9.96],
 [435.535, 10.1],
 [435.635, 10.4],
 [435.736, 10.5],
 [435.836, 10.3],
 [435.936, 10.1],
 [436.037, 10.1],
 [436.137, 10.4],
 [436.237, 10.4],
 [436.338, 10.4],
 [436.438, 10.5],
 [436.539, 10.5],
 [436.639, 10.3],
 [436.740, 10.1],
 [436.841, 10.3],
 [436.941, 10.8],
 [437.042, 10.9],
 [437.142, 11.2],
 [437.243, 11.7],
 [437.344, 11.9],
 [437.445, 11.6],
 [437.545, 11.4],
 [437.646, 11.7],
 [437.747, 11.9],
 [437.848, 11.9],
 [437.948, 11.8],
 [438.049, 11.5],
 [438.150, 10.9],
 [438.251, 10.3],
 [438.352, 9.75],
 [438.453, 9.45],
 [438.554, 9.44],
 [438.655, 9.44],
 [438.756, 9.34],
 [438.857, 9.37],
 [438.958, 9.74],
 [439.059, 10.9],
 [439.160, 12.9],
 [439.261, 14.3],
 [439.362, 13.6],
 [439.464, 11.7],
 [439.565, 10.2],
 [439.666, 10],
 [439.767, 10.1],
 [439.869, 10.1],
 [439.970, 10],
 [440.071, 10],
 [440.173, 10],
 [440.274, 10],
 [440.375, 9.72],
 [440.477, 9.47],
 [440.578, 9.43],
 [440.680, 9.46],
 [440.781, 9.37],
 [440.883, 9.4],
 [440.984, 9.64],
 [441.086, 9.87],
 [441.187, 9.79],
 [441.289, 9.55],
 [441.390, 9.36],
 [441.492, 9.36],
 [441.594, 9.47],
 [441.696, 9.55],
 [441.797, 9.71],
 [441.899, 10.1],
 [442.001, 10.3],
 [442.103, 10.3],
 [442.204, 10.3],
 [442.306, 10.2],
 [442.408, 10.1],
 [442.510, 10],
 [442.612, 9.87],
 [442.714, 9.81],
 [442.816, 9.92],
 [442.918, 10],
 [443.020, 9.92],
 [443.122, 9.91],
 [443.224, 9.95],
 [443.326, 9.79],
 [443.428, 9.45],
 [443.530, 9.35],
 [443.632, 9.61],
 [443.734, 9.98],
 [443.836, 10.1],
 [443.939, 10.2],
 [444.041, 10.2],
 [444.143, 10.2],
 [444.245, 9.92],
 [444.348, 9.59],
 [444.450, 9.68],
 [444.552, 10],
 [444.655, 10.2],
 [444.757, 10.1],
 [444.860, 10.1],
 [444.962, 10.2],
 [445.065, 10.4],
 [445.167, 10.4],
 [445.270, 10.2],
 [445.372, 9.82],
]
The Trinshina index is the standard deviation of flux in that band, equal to 1.5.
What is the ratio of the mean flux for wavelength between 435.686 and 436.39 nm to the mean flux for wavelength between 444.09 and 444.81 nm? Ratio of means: 1.04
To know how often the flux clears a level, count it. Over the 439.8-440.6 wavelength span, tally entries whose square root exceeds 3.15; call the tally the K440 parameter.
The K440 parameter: 5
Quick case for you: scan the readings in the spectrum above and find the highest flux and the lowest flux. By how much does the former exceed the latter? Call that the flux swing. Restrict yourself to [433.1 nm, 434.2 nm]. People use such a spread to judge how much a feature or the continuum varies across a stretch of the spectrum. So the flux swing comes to 4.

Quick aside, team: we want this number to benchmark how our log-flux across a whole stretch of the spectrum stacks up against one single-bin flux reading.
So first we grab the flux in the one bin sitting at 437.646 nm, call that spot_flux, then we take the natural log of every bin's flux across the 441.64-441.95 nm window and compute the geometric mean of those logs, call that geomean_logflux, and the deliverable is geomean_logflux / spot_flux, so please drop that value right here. 0.19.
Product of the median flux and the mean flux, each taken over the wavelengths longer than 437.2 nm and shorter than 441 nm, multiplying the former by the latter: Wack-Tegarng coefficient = 107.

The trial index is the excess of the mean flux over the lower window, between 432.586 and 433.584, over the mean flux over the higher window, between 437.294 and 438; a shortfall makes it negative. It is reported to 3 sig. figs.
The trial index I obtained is -1.86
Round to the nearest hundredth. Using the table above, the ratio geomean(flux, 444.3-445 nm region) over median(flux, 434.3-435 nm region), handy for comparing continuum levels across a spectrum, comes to 1.04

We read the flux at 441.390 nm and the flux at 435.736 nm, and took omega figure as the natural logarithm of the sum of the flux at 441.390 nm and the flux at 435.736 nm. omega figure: 2.99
